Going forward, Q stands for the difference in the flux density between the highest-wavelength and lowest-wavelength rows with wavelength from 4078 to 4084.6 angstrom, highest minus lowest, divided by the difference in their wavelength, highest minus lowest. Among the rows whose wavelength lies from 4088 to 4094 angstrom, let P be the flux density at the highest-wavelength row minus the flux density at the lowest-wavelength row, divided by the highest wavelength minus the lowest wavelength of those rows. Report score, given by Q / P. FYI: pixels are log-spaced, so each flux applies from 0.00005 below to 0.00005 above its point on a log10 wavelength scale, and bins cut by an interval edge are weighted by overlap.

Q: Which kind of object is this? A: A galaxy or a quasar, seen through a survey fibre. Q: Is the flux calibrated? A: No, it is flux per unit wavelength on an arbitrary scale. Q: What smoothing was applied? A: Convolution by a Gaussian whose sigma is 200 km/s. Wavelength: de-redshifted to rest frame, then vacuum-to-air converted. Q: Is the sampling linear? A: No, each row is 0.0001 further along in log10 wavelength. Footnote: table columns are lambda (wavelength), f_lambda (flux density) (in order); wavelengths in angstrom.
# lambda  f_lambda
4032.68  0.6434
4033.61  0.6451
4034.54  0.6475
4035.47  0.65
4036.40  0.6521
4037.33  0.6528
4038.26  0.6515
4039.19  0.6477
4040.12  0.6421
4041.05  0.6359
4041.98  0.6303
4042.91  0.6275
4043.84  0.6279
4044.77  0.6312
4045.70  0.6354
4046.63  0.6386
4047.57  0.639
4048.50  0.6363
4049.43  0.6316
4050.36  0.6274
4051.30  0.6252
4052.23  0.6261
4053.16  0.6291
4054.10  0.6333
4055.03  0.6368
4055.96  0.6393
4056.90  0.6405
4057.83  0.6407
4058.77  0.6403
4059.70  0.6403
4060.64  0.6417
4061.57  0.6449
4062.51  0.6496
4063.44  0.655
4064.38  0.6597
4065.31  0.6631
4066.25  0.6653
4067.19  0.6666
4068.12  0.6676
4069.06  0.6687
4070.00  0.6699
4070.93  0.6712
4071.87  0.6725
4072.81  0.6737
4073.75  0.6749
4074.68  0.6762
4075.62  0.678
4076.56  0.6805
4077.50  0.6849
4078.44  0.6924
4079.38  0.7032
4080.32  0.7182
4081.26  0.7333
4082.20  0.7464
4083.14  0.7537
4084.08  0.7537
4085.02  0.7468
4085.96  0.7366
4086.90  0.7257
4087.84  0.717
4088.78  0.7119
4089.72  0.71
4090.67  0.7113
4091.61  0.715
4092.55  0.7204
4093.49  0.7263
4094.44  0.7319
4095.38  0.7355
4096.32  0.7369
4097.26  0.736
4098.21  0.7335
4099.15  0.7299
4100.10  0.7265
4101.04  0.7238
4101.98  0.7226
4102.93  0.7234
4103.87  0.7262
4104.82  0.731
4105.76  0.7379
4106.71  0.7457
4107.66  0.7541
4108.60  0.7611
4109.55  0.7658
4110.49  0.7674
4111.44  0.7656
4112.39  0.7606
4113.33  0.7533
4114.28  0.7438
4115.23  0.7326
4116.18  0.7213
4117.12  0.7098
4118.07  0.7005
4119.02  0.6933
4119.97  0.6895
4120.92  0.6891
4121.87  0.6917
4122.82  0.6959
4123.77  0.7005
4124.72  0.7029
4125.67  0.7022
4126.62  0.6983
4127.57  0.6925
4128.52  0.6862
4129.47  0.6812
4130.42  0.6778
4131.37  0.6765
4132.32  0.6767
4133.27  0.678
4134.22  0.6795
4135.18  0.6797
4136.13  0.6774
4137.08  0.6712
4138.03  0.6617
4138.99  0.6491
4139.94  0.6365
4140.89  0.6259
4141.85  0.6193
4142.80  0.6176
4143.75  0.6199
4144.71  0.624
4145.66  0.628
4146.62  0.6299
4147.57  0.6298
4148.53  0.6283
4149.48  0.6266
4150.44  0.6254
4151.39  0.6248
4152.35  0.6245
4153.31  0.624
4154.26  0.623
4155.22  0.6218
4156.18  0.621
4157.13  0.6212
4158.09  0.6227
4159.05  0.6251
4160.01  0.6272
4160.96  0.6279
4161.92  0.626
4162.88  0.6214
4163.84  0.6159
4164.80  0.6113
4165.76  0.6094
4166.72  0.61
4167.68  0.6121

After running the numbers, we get 4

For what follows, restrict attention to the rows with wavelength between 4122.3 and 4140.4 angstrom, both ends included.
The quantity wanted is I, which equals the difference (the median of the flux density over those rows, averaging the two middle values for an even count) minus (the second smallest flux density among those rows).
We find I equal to 0.030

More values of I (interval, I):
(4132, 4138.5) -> 0.006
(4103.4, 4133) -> 0.026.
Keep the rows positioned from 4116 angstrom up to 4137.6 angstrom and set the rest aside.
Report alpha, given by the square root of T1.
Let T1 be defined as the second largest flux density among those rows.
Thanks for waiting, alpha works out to 0.84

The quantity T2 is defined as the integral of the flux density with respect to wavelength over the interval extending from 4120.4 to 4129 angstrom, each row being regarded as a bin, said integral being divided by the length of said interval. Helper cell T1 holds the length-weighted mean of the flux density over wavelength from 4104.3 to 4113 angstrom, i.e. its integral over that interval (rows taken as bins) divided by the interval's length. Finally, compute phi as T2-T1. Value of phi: -0.06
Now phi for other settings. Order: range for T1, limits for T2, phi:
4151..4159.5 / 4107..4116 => 0.13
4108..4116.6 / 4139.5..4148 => -0.13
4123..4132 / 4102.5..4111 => 0.06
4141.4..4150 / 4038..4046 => 0.01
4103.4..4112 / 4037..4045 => -0.11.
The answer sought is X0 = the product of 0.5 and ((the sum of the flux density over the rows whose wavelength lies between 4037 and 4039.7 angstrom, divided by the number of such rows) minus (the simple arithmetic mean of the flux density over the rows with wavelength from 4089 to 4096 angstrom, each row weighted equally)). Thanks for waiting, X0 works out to -0.04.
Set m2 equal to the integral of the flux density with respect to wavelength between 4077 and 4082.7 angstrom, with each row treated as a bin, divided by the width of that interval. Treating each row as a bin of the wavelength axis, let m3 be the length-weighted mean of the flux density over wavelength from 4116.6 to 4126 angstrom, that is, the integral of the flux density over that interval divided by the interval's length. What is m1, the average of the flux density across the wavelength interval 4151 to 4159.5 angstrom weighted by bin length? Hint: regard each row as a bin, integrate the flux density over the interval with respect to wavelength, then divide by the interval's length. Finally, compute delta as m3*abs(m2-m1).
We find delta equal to 0.063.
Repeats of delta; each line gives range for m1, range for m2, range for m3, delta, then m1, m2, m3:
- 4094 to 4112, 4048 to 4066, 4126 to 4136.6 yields 0.068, 0.74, 0.640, 0.683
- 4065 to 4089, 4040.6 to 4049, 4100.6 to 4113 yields 0.048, 0.70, 0.634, 0.745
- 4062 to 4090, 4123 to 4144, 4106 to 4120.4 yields 0.018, 0.69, 0.670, 0.738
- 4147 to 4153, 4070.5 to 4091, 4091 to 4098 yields 0.059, 0.63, 0.708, 0.729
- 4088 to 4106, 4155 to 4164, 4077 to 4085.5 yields 0.074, 0.73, 0.623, 0.725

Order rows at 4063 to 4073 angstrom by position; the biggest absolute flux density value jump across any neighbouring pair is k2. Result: 0.005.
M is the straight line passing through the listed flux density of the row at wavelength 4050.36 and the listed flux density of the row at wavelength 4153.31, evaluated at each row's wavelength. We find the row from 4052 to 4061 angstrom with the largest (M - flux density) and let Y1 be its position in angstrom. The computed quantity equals 4052.23 angstrom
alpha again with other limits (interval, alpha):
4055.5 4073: 0.82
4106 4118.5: 0.88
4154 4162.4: 0.79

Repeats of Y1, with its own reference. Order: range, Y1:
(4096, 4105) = 4101.98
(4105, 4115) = 4105.76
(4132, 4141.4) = 4140.89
